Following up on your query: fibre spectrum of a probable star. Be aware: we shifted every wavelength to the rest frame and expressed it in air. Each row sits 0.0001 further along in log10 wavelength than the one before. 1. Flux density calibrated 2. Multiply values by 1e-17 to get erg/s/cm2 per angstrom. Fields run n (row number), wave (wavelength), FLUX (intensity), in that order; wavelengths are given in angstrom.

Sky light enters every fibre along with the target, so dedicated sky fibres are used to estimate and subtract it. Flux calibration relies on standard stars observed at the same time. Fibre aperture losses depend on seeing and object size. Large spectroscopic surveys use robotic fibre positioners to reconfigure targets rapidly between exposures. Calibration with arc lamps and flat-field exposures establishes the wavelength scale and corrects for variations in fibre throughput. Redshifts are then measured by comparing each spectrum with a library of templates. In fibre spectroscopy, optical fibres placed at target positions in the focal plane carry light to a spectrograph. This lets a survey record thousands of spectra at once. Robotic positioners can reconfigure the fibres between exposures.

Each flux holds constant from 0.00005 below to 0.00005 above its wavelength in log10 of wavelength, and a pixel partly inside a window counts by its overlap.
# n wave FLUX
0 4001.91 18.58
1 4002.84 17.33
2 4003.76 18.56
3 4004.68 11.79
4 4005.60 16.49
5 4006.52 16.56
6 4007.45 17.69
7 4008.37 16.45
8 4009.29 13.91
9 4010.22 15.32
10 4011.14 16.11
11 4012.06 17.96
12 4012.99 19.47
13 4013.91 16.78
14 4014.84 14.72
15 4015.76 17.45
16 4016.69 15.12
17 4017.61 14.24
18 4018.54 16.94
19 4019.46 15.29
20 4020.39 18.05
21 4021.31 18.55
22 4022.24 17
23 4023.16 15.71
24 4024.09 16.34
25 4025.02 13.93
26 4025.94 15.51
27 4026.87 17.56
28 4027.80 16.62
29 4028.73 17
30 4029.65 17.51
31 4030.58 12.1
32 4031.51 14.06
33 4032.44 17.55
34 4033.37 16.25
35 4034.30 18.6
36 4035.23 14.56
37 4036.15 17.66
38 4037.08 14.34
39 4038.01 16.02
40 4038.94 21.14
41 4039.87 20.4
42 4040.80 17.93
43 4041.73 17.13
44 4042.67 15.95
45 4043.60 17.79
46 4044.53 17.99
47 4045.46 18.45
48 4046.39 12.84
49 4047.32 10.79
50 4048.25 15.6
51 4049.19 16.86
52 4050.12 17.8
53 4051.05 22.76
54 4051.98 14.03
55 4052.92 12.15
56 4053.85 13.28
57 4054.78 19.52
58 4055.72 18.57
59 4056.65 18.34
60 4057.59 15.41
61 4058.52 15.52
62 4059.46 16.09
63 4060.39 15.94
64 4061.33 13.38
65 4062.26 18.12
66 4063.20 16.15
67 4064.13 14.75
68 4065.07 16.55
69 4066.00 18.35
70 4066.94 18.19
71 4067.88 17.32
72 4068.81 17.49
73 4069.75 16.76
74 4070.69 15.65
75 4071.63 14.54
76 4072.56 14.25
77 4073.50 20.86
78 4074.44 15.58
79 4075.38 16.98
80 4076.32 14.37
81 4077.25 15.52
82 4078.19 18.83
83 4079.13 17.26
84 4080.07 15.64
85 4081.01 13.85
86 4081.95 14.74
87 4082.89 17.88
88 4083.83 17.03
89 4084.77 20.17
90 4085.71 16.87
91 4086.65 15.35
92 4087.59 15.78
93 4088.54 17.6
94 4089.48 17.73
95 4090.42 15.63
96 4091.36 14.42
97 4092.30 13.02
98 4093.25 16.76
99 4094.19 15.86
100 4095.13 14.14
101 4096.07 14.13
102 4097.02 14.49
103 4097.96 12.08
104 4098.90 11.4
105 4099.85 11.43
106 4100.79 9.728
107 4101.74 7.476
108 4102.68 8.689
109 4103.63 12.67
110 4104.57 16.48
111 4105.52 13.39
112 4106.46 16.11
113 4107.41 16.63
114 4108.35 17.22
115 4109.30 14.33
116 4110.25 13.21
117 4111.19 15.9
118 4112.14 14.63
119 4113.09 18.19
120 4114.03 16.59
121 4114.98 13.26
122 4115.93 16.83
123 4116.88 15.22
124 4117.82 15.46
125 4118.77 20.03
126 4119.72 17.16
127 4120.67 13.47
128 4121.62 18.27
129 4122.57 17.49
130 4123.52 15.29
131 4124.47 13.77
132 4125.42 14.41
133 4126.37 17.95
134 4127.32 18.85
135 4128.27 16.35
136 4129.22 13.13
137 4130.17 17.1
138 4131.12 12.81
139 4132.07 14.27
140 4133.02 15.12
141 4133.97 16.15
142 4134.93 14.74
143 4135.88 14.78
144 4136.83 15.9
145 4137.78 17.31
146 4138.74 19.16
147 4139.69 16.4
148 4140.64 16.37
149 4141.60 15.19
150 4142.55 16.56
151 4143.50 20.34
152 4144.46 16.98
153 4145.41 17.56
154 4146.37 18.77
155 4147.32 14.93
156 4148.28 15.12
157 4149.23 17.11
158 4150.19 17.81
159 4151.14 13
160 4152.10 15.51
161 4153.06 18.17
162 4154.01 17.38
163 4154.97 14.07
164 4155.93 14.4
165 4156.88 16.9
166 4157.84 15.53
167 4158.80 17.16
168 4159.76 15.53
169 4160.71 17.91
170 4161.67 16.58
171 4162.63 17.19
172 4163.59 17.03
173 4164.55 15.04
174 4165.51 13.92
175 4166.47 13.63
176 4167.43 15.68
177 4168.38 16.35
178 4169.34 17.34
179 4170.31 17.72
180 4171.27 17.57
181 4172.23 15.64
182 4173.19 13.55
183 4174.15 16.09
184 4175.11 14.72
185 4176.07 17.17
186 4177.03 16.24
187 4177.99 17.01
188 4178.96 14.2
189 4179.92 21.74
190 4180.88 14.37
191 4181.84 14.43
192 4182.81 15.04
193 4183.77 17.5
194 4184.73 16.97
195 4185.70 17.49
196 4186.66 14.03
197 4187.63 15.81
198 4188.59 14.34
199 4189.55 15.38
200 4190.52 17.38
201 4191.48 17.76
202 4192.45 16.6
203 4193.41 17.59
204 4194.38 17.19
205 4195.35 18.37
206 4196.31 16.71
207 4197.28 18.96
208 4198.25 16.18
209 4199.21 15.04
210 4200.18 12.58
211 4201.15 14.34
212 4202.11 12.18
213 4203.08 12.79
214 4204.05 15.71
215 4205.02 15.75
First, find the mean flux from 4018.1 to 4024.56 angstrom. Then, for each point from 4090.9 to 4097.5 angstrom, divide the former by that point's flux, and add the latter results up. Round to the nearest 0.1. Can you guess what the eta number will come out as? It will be 8.1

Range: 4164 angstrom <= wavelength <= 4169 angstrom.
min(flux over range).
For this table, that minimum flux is 13.63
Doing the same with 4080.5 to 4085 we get 13.85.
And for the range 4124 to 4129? 13.77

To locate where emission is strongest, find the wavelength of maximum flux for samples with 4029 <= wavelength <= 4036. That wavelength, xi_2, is 4034.30 angstrom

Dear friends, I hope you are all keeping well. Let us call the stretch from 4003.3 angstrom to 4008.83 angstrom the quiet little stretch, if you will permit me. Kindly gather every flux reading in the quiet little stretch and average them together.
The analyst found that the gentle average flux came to 16.3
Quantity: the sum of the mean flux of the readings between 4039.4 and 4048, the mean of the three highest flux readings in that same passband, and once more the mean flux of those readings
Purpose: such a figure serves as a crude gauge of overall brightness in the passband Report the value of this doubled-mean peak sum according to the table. 52.1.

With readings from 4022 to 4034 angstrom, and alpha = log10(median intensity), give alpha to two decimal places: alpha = 1.21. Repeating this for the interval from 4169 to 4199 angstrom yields 1.22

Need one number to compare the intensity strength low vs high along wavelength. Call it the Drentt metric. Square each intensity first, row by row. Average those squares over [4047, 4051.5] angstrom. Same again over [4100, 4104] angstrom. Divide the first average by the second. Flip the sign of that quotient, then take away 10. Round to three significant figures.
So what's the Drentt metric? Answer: -13.1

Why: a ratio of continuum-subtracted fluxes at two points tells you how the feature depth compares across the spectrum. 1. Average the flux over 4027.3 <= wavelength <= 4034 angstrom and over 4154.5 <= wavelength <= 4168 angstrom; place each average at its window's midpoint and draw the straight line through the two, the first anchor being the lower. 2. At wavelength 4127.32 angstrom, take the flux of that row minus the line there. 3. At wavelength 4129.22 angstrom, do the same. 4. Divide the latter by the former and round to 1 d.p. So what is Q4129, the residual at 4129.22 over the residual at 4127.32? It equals -0.9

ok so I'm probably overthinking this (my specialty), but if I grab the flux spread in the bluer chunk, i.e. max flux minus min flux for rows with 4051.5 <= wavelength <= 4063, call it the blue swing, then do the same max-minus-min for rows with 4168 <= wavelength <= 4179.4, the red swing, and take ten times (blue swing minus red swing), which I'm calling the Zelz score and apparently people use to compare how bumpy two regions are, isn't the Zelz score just 32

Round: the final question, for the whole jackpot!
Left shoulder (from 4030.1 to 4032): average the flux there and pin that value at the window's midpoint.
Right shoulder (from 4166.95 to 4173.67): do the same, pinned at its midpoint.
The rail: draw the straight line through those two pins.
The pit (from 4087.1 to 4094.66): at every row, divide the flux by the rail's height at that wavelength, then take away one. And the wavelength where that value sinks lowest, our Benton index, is 4092.30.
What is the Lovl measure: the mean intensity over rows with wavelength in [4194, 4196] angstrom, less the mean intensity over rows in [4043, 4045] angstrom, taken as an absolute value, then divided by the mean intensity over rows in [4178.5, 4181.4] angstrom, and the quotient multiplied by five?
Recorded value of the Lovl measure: 0.0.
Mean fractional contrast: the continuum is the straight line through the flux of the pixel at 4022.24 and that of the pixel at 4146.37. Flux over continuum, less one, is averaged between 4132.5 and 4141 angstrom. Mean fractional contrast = -0.13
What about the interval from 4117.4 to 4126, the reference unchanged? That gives -0.12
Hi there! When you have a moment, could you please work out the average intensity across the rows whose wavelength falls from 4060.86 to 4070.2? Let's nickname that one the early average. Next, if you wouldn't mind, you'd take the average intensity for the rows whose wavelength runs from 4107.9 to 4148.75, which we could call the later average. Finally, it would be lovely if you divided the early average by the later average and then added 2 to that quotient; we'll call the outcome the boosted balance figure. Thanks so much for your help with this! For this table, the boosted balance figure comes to 3.04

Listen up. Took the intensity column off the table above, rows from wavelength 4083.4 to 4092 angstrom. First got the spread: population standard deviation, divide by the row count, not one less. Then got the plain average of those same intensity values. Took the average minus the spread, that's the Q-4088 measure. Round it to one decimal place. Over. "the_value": 15.1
